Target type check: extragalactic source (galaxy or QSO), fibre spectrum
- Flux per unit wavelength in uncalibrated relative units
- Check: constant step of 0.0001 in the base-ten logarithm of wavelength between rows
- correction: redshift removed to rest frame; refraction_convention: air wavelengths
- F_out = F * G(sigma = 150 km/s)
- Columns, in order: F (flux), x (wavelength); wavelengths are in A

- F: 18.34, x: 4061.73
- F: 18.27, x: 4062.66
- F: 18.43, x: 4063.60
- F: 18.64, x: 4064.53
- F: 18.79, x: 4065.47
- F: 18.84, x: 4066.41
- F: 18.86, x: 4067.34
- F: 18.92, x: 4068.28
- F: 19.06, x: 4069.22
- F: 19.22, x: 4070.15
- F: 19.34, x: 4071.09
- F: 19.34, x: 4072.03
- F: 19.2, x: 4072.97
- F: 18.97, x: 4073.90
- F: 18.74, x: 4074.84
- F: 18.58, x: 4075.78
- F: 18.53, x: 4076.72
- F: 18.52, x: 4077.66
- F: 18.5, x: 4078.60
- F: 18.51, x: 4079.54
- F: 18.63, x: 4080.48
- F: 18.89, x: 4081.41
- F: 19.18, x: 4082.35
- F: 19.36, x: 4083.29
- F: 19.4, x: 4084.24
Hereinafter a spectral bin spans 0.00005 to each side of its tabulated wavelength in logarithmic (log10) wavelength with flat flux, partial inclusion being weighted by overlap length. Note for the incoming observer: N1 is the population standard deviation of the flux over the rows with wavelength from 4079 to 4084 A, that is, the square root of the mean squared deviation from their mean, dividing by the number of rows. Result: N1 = 0.32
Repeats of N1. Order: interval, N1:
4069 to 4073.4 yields 0.10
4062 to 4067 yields 0.22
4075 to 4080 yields 0.03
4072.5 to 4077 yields 0.25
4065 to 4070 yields 0.09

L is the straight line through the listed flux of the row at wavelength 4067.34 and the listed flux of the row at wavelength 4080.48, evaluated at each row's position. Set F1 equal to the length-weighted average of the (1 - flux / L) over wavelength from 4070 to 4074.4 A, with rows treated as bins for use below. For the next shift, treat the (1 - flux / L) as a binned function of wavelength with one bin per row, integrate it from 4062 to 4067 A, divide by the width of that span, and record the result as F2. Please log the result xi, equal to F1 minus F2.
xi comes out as -0.040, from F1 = -0.023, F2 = 0.02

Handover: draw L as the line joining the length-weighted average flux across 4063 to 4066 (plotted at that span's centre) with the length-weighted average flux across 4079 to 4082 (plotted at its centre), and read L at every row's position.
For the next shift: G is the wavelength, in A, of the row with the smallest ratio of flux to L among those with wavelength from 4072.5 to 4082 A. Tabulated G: 4079.54 A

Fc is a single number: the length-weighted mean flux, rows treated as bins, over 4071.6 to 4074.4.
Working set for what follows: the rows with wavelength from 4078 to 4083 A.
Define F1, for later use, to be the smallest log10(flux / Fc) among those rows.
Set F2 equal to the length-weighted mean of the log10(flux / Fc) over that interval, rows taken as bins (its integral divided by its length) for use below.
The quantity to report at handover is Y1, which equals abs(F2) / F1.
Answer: -0.62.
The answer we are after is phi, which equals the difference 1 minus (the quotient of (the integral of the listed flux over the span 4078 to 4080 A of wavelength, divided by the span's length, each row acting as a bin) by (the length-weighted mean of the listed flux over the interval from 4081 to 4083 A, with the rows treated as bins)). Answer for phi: 0.030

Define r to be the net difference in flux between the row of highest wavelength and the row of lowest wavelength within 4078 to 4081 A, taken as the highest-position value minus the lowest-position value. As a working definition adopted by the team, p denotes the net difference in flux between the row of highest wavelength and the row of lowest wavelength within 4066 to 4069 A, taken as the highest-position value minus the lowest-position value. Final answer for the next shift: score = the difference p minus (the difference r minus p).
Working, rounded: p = 0.1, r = 0.13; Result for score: 0.0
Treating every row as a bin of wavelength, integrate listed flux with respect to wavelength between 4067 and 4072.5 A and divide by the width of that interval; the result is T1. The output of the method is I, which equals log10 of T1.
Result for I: 1.28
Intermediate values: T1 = 19.1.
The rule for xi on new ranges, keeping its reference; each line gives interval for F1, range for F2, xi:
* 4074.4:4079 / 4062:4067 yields -0.010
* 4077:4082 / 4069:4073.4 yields 0.025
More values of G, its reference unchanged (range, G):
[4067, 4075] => 4074.84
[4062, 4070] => 4062.66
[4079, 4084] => 4079.54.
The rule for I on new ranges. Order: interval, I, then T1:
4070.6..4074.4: 1.28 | 19.2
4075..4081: 1.27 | 18.6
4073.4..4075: 1.28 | 19.0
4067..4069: 1.28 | 18.9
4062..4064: 1.26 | 18.4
